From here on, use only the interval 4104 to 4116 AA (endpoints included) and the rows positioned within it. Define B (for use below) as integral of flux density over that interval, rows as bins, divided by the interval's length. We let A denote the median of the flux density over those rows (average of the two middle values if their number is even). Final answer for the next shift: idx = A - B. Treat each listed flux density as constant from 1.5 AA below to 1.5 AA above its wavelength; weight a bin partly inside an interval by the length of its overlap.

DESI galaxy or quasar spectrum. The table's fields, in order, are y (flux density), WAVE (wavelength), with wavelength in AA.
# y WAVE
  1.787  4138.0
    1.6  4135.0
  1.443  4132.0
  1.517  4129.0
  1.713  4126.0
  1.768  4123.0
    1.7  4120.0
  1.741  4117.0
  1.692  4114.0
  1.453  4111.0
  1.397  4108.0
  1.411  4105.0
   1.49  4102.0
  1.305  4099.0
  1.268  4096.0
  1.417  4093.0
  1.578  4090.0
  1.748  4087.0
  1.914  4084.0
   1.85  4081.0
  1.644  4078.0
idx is -0.070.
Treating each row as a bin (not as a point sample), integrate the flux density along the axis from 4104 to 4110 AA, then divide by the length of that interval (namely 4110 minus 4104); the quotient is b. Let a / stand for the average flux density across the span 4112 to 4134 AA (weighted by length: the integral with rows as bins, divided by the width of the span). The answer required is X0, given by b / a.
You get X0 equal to 0.85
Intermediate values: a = 1.65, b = 1.41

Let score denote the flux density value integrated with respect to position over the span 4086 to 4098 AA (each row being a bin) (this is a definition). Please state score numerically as 17.8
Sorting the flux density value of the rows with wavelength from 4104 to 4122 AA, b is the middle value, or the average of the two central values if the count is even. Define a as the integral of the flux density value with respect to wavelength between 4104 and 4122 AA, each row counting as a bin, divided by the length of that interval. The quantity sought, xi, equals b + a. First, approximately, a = 1.58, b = 1.57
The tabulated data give 3.15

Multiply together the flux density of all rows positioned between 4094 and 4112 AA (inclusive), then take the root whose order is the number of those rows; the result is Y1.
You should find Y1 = 1.39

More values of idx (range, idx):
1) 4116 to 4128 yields 0.006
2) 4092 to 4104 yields -0.009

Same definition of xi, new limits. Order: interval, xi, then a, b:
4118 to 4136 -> 3.28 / 1.63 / 1.65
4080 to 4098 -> 3.28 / 1.61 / 1.66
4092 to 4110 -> 2.79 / 1.38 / 1.40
